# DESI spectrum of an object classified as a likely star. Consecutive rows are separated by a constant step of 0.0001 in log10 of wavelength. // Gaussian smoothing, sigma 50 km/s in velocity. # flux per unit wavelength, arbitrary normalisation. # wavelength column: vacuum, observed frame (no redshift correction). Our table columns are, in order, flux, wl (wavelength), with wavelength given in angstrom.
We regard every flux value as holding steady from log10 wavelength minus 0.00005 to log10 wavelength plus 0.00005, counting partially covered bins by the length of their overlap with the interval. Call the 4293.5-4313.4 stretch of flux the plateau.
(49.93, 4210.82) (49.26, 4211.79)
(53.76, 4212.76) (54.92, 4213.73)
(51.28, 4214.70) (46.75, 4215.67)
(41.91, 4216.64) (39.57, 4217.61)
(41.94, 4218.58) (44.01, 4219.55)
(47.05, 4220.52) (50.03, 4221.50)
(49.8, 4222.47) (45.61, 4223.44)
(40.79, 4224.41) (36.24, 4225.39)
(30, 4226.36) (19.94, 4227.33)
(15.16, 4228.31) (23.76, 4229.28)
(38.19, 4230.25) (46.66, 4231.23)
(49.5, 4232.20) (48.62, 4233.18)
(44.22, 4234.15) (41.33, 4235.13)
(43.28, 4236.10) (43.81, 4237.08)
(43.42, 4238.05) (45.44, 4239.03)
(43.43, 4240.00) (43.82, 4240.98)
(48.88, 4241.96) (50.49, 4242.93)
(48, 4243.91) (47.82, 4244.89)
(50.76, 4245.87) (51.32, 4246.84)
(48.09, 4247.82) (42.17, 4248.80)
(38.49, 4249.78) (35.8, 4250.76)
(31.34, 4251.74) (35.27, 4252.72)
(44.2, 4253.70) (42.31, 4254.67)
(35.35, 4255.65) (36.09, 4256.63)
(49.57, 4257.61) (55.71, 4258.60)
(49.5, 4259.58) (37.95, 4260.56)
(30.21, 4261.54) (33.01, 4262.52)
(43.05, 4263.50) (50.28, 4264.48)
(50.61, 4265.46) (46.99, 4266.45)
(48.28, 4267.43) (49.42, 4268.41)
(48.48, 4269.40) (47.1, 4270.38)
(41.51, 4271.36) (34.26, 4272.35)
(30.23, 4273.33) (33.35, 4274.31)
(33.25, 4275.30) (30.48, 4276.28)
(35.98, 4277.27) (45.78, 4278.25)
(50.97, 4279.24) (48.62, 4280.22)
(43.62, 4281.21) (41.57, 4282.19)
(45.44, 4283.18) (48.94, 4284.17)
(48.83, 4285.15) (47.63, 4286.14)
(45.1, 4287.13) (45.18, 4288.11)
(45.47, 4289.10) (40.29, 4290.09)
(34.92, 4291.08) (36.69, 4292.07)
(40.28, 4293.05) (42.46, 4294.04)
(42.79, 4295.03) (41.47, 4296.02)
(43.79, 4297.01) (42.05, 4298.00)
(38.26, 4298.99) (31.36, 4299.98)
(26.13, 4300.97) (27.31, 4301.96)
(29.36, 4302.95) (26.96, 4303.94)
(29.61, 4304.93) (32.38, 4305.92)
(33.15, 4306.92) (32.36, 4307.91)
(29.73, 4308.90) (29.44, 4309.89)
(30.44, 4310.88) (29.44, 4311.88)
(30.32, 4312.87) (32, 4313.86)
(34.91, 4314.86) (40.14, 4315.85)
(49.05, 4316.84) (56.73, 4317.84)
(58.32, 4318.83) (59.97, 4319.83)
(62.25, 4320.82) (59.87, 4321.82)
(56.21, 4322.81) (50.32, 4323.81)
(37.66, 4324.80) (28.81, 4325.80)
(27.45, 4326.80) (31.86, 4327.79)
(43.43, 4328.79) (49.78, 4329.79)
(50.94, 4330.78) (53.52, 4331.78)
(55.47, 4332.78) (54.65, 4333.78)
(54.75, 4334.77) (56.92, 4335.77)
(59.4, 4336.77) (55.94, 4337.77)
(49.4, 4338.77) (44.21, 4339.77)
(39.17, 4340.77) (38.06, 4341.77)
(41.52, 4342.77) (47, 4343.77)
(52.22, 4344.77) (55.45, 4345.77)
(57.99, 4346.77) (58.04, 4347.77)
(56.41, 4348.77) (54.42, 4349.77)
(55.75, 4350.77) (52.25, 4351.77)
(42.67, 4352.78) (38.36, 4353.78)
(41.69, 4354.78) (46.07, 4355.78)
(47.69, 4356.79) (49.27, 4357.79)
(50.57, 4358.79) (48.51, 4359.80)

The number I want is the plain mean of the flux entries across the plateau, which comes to 33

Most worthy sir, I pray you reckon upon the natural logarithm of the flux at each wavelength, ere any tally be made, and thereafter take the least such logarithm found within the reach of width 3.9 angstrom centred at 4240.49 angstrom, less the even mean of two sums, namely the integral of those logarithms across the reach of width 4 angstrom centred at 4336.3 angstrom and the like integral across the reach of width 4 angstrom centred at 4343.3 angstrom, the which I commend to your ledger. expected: -11.88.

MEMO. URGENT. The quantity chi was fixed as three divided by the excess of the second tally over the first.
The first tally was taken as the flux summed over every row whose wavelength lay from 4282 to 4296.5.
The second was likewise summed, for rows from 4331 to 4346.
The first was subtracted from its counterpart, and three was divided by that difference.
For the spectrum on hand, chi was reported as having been 0.027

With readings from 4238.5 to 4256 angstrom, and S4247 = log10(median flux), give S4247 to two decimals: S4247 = 1.64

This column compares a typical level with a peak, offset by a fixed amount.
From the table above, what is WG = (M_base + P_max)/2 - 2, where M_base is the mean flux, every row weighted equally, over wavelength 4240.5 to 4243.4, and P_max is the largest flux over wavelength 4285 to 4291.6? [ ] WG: 46.3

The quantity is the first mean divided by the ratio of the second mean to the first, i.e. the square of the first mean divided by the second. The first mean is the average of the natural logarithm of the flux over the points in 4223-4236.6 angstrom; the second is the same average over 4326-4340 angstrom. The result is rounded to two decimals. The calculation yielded 3.29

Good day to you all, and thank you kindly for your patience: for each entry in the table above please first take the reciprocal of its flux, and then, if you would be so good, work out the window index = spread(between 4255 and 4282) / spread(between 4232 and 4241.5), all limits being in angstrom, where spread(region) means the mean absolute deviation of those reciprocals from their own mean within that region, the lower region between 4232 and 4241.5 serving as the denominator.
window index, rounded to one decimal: 4.8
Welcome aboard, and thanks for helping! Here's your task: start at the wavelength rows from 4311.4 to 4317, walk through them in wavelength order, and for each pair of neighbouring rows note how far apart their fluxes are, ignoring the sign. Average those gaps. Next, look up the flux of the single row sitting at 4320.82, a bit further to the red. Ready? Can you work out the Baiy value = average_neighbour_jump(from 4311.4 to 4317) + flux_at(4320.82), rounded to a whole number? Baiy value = 66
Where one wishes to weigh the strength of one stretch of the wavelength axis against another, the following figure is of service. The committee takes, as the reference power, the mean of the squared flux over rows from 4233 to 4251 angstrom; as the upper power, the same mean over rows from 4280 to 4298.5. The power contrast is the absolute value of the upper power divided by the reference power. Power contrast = 0.92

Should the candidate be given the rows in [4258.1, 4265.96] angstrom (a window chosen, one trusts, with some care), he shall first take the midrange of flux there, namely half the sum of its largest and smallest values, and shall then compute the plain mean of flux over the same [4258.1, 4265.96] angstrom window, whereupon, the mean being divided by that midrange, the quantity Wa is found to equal 1.02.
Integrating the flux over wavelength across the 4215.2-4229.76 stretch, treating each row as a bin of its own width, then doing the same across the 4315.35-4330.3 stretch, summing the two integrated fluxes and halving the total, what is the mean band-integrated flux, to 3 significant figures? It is 633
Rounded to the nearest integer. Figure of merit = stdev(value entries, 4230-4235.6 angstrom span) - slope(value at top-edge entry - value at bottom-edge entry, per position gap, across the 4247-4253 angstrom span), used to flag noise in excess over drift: 7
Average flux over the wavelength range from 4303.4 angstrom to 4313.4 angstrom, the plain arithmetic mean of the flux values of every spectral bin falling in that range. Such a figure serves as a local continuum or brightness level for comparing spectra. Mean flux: 30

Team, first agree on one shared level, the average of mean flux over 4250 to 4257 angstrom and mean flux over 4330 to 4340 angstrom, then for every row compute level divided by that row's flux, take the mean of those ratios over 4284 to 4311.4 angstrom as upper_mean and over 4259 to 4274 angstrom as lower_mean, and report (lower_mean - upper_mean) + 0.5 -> 0.33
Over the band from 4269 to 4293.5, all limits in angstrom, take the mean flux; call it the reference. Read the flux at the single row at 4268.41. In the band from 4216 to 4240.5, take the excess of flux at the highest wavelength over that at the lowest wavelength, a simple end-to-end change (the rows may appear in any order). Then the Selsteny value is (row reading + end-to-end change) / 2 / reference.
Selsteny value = 0.61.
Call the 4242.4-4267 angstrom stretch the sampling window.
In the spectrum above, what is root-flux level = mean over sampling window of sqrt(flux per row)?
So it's 6.6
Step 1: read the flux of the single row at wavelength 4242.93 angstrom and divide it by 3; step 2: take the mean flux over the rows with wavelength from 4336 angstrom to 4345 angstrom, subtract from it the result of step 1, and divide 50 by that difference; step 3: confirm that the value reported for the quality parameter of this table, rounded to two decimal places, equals 1.63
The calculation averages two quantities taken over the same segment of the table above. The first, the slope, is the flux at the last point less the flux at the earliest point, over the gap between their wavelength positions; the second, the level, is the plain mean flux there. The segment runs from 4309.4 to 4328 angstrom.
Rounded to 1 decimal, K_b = 21.3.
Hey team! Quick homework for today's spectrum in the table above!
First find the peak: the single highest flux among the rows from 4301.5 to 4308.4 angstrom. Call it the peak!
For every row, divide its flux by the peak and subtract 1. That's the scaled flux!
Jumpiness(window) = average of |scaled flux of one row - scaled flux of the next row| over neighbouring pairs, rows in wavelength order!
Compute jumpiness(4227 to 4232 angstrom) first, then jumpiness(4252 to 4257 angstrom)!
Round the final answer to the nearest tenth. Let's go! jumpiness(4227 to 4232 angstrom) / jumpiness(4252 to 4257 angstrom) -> 2.0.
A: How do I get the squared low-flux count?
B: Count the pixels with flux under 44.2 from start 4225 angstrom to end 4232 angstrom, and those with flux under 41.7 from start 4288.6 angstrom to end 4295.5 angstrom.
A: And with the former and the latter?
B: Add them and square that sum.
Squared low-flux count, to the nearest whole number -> 100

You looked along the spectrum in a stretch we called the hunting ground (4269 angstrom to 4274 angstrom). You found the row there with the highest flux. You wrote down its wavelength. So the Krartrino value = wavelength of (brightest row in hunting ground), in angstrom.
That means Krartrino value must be 4269.40 angstrom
